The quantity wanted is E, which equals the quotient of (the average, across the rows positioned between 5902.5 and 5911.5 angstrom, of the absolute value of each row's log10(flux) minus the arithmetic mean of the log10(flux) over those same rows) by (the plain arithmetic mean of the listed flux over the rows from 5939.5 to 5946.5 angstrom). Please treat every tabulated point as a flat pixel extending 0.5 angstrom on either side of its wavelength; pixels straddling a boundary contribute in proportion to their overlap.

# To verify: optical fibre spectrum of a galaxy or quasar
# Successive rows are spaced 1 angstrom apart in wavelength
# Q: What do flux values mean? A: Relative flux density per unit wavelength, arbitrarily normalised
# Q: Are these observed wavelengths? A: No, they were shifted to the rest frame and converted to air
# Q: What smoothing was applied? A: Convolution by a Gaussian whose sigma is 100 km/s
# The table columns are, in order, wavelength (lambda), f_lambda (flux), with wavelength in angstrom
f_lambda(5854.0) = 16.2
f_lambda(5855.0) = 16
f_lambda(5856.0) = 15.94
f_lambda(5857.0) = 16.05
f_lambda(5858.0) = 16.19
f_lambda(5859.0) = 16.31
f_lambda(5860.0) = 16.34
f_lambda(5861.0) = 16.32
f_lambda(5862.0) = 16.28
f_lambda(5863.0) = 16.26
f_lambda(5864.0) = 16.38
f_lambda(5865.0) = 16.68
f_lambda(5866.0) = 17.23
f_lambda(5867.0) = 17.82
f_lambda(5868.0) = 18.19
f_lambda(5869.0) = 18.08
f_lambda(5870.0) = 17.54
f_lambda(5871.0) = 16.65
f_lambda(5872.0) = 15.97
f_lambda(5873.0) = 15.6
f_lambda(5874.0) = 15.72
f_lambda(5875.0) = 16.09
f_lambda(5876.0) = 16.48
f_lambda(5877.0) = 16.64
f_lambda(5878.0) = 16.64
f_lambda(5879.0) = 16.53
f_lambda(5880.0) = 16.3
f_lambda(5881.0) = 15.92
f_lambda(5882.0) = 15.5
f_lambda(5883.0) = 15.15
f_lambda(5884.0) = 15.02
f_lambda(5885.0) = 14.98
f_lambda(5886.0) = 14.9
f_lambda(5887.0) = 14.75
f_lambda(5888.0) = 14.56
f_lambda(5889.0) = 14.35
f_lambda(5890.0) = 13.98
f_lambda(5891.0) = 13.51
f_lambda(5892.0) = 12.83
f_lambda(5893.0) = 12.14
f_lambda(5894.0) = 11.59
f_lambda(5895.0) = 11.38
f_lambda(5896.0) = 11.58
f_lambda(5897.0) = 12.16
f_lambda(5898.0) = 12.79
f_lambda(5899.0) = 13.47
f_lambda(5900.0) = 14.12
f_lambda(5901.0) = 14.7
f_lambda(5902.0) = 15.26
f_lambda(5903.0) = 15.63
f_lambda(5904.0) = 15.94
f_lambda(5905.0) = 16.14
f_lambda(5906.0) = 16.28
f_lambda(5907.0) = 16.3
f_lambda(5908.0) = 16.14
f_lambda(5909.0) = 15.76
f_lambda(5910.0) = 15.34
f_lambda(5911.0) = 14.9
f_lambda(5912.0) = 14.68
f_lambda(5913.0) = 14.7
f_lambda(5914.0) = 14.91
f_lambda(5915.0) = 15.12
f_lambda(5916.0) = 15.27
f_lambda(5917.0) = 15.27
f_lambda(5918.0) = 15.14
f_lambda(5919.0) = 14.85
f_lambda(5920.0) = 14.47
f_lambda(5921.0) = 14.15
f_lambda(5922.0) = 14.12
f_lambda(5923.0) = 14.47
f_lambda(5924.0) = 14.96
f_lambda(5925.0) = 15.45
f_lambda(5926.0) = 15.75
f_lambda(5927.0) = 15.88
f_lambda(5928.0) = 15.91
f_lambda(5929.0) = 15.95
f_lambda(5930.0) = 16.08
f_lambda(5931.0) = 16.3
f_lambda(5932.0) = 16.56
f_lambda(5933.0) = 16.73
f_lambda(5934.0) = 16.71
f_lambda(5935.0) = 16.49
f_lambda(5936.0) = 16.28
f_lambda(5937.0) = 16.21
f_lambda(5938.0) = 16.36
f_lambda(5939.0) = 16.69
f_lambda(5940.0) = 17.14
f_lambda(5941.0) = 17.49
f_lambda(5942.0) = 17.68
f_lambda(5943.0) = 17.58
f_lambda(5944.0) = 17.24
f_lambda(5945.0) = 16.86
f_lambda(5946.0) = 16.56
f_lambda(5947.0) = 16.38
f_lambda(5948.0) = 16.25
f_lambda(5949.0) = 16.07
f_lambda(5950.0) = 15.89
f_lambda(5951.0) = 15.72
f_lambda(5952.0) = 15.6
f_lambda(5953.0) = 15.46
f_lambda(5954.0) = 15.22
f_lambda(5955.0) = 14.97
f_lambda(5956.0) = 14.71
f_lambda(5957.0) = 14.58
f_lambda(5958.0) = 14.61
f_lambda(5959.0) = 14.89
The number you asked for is 0.0006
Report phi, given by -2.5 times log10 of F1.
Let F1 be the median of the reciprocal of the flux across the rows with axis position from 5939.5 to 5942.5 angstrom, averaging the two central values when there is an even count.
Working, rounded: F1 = 0.0572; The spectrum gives 3.11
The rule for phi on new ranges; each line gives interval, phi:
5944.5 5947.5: 3.05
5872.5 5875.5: 2.99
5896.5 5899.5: 2.77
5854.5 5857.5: 3.01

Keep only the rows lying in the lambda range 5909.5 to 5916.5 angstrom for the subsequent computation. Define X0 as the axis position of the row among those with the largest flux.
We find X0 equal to 5910.0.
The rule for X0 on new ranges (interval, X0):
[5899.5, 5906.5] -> 5906.0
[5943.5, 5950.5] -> 5944.0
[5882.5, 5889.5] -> 5883.0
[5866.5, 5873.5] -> 5868.0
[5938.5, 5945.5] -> 5942.0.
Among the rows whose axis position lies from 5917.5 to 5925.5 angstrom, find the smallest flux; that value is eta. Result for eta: 14.12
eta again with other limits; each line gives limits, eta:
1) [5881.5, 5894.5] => 11.59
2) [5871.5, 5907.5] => 11.38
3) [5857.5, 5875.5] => 15.6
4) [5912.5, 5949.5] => 14.12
